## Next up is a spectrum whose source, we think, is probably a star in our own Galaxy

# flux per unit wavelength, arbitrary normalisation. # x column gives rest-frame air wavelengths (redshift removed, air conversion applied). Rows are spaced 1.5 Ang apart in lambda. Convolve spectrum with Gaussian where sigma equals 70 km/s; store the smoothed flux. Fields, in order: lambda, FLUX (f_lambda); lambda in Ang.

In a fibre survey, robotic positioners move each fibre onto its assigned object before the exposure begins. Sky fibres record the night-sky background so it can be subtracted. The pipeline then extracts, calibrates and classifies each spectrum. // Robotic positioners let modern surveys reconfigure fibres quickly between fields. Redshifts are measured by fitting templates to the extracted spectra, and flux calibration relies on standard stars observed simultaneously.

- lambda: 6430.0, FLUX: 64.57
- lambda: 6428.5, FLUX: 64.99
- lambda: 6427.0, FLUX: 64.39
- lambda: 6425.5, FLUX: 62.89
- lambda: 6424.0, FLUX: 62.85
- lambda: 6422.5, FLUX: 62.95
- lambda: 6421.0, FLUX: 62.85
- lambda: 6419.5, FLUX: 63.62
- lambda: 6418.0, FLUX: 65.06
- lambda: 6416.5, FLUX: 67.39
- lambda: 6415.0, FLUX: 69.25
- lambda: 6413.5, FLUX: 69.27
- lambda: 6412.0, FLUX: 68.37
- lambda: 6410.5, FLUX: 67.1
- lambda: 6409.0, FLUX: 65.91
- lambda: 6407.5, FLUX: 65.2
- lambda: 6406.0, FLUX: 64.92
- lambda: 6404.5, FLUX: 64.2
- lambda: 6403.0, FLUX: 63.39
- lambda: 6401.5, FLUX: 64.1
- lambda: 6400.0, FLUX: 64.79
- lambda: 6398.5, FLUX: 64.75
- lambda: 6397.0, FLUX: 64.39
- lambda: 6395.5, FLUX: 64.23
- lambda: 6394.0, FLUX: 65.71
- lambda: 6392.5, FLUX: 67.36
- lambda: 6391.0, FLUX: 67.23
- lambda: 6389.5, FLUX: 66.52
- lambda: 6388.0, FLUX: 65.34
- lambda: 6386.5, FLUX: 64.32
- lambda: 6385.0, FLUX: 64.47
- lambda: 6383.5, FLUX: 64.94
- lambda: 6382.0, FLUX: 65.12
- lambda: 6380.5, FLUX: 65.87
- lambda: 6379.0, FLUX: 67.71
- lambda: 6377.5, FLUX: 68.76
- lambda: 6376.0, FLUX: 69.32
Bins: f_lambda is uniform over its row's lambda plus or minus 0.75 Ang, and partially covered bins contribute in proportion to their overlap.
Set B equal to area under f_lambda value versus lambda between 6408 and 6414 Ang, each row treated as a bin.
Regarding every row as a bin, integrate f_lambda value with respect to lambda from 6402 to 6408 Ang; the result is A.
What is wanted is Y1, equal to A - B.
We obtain -19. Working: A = 386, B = 405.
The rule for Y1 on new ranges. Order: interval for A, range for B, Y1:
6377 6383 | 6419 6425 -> 22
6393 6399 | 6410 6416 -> -22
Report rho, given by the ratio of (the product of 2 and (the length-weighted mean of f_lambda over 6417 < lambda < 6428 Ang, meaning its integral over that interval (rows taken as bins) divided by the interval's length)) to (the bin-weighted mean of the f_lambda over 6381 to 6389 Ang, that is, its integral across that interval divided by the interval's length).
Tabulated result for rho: 1.96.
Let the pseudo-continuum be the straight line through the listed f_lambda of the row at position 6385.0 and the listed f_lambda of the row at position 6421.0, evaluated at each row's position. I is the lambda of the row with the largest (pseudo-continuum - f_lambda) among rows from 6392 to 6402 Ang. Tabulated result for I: 6395.5 Ang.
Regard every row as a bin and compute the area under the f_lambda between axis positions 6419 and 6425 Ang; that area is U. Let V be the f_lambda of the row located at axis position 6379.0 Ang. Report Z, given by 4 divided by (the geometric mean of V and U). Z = 0.0250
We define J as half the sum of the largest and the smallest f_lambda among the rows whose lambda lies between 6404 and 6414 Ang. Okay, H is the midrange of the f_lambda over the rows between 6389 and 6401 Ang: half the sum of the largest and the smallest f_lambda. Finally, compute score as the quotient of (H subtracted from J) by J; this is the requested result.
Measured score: 0.01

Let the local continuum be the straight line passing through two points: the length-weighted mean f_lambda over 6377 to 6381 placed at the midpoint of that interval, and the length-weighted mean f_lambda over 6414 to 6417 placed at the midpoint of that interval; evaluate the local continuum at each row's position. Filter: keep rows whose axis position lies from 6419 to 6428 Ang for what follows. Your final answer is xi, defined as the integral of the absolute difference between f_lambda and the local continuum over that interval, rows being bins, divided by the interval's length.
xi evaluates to 5.4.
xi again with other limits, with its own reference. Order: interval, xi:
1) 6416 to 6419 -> 2.6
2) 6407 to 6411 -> 2.2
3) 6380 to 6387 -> 2.7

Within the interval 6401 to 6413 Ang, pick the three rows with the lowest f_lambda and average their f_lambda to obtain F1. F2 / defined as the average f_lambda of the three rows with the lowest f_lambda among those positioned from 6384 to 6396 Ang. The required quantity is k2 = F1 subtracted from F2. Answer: 0.4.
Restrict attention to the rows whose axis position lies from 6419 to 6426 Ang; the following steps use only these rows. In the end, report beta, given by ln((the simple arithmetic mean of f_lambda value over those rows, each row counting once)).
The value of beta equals 4.14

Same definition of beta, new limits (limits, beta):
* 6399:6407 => 4.16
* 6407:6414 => 4.21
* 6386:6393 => 4.19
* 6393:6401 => 4.17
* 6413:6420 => 4.20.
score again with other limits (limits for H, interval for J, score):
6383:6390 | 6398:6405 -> -0.02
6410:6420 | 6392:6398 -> -0.01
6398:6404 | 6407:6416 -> 0.05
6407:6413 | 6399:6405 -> -0.04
